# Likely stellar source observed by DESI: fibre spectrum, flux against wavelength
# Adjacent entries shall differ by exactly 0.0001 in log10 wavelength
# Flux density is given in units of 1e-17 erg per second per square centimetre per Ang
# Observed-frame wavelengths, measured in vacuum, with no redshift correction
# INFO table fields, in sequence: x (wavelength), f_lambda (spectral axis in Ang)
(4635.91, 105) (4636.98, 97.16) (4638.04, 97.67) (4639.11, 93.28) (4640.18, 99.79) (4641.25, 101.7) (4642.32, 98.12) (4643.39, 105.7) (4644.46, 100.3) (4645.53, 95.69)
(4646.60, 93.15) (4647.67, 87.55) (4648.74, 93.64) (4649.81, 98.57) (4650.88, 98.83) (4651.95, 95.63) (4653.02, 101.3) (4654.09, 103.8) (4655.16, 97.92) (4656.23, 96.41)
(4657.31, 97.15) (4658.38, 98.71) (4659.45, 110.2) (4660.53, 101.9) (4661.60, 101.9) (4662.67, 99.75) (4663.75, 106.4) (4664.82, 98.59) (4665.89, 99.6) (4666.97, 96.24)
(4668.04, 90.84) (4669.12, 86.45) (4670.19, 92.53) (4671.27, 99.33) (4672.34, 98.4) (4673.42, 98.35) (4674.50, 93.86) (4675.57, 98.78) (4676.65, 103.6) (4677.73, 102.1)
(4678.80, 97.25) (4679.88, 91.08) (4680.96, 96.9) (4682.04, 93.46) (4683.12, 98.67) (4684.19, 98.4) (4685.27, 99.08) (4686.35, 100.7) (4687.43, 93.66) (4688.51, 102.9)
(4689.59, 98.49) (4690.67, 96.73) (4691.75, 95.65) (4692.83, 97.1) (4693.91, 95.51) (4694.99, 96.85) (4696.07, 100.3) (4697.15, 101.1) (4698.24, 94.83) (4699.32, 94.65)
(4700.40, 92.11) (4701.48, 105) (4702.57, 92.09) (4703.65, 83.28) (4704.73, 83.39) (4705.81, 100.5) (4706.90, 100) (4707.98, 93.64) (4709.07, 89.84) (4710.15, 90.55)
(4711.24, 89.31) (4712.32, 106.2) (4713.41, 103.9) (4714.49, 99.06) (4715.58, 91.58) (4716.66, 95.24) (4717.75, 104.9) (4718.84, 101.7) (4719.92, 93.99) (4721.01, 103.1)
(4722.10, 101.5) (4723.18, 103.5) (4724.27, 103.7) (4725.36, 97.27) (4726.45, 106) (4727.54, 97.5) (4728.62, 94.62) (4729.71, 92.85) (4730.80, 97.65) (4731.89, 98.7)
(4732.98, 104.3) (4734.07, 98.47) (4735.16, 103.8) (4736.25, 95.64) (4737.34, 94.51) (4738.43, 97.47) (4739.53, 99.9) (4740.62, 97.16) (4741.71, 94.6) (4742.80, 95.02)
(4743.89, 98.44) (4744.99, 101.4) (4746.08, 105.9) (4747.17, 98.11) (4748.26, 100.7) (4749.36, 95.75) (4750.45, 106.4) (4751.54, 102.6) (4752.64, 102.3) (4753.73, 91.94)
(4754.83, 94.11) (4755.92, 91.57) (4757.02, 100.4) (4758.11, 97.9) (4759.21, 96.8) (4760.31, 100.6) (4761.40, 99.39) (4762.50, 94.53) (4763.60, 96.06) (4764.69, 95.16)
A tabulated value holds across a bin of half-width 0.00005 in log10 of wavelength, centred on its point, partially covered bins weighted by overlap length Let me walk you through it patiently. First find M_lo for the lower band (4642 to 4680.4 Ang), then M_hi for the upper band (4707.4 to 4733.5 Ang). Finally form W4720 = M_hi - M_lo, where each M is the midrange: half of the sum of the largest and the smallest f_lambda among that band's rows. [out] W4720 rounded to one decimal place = -0.6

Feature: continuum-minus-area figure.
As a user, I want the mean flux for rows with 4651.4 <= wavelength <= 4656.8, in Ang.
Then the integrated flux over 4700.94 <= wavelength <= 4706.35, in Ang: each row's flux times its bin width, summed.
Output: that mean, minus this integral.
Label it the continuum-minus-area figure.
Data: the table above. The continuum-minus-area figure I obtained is -404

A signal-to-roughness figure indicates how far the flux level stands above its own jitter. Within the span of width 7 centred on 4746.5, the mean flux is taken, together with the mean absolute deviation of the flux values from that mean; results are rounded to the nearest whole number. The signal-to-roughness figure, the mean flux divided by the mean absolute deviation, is 38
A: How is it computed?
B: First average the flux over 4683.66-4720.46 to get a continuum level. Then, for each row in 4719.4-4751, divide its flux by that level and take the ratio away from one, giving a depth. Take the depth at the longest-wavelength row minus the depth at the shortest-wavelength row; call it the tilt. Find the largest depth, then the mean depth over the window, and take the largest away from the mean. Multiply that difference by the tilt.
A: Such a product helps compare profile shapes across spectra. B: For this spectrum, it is 0.009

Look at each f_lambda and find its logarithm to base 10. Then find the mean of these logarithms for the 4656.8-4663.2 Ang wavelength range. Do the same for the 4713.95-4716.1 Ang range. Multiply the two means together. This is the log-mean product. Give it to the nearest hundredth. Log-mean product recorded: 3.97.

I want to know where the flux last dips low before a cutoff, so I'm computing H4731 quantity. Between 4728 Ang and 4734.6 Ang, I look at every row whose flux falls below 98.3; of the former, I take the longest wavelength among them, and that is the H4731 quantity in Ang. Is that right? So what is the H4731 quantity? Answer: 4730.80 Ang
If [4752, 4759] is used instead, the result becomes 4758.11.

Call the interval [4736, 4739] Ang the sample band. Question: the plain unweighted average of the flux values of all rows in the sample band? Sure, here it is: 96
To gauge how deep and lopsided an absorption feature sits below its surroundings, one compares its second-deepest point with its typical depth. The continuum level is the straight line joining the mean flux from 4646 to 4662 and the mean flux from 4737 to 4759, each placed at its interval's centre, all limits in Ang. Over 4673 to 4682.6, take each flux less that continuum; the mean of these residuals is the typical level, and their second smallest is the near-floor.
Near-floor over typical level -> 4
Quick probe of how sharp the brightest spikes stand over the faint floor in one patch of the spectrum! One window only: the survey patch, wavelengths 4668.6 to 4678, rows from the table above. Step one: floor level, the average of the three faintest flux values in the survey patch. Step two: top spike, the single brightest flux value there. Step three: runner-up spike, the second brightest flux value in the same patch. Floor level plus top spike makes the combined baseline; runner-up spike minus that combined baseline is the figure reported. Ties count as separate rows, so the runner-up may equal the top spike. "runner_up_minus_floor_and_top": -92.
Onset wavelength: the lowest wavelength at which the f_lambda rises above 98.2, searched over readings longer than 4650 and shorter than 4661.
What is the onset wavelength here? 4650.88 Ang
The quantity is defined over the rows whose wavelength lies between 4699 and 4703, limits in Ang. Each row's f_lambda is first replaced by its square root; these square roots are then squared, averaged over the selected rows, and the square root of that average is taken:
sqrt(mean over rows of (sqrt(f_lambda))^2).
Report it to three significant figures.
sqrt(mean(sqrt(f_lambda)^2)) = 9.80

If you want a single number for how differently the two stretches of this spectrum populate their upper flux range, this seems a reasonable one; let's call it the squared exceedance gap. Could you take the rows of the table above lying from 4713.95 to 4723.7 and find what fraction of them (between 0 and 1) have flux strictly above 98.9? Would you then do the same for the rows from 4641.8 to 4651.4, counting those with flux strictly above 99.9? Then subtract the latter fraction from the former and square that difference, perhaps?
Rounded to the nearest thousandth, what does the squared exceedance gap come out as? 0.198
